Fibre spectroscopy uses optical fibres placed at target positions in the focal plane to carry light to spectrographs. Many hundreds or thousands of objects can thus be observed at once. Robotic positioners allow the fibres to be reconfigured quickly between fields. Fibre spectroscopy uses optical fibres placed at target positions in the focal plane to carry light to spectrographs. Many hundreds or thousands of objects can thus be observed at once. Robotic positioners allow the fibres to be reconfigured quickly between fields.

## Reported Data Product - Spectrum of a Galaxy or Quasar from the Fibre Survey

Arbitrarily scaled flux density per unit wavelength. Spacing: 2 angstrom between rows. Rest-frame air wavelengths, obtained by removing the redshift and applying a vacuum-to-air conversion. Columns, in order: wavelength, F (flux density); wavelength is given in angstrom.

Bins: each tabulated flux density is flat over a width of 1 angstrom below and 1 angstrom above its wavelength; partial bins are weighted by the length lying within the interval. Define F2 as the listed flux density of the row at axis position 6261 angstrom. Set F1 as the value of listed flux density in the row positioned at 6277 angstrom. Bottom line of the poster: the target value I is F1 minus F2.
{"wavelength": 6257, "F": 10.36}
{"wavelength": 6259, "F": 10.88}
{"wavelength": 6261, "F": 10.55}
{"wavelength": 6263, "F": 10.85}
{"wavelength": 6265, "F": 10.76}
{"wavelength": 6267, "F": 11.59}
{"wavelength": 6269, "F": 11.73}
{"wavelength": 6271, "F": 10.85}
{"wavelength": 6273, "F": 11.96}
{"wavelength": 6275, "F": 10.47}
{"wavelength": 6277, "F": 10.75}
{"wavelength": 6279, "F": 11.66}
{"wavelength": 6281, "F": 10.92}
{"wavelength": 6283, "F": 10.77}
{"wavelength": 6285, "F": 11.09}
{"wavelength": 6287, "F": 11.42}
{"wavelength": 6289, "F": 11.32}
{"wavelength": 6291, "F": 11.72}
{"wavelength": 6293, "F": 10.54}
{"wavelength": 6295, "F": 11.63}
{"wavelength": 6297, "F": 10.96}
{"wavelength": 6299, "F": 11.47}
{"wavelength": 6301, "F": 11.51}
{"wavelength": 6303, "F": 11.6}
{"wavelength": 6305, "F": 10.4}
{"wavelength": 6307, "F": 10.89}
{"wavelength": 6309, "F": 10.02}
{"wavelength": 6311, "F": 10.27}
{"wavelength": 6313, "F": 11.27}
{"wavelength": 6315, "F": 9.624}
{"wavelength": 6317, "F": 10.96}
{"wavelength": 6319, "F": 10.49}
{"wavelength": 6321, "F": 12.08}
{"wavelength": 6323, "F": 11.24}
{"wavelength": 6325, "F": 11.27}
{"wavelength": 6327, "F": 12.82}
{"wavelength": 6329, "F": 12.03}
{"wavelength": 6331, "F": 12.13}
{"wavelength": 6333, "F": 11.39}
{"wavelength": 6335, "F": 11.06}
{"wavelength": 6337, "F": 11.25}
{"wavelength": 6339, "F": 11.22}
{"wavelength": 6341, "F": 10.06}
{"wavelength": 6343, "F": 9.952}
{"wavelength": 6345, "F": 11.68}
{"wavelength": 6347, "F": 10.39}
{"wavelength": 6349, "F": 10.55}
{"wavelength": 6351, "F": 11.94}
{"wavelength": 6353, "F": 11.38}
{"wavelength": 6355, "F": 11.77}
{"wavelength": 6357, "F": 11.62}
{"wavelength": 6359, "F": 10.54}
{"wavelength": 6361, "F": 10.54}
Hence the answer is 0.2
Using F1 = 10.75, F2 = 10.55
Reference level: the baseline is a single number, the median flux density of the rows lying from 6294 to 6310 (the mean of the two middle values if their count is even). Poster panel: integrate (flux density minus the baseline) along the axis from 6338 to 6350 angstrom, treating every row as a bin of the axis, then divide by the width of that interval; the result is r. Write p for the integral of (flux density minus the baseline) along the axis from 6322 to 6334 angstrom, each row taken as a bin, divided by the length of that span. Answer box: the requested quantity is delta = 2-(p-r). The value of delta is 0.8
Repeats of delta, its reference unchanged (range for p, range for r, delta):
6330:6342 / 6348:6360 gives 2.1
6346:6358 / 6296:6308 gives 1.9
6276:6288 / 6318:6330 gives 2.6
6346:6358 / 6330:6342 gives 1.9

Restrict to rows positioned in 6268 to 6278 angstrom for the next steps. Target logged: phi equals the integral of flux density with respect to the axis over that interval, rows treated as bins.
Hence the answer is 112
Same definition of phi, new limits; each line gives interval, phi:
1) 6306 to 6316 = 104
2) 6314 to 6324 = 109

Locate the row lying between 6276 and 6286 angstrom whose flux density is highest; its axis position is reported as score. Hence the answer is 6279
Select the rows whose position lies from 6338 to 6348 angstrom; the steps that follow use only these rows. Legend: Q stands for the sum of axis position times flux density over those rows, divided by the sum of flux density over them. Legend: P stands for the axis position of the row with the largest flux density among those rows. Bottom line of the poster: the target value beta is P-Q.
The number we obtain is 2.0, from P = 6345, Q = 6343.0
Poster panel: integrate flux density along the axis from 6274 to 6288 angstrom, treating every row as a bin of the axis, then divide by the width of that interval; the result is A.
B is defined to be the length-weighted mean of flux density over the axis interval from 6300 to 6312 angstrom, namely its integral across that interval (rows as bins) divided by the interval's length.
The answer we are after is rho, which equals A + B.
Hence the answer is 21.8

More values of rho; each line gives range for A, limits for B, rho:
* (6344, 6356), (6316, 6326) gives 22.5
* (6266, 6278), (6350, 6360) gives 22.7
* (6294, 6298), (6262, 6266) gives 22.1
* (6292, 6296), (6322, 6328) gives 22.9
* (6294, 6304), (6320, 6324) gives 23.1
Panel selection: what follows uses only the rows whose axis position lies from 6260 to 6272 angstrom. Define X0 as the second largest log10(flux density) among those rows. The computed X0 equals 1.06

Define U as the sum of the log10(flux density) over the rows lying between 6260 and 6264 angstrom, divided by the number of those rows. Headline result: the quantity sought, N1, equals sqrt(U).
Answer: 1.015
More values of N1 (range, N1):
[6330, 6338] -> 1.029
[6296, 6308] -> 1.023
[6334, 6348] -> 1.016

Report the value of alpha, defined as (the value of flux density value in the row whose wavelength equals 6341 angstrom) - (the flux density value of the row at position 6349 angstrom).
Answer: -0.5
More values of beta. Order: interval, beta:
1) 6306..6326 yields 4.8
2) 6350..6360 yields -3.9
